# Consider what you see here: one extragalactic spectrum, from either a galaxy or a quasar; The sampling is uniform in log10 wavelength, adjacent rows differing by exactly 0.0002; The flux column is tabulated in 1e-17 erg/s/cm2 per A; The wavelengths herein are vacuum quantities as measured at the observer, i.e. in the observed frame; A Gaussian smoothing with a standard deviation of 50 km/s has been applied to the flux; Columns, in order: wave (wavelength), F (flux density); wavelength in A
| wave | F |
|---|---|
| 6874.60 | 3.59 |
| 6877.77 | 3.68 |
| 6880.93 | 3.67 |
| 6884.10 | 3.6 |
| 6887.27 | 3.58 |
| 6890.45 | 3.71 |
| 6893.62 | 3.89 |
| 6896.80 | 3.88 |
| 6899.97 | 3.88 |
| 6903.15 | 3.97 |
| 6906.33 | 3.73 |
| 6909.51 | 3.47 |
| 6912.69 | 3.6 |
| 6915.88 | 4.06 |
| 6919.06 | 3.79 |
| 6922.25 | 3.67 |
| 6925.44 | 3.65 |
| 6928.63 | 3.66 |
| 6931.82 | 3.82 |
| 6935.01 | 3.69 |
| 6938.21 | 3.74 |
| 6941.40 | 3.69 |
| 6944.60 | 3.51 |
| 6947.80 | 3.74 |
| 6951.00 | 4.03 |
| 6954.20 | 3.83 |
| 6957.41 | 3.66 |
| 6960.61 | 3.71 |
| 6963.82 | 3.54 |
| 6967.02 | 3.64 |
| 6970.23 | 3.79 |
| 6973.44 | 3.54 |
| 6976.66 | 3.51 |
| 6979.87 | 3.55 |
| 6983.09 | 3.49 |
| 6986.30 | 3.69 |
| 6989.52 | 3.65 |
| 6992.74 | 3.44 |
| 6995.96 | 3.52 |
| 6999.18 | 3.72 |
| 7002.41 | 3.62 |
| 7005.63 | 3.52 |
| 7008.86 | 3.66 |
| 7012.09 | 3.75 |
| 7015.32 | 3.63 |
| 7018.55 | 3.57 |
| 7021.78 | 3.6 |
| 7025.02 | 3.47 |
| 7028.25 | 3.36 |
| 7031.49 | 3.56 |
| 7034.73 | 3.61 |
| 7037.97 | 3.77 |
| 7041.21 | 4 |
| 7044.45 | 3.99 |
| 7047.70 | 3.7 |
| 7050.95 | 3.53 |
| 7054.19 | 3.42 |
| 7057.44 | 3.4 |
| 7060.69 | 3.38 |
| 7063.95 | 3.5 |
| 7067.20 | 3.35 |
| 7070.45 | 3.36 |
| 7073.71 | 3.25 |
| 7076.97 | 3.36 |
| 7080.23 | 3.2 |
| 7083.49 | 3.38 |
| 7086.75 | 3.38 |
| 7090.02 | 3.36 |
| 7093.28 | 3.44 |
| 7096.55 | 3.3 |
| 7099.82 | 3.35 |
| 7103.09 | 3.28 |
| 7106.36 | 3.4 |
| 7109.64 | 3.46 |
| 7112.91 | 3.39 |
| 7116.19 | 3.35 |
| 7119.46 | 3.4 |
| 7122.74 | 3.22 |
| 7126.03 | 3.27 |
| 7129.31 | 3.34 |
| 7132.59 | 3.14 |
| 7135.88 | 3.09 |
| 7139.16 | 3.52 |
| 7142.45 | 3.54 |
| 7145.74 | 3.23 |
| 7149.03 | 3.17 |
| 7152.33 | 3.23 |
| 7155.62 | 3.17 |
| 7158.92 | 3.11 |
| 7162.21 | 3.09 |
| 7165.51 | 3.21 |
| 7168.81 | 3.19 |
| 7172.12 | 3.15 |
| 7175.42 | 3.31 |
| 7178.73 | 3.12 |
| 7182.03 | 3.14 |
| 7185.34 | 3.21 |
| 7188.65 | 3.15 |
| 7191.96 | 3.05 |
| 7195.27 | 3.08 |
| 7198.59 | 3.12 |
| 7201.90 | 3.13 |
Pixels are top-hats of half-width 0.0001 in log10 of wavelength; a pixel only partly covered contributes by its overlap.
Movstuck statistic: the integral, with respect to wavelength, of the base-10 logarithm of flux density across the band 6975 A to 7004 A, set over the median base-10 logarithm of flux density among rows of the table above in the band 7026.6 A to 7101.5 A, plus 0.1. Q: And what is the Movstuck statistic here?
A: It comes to 30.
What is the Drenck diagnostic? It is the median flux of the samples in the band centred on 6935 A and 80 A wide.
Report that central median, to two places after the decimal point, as 3.71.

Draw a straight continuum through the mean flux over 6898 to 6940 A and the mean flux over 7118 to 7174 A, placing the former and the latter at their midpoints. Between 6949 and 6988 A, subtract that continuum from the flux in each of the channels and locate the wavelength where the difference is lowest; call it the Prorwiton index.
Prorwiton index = 6983.09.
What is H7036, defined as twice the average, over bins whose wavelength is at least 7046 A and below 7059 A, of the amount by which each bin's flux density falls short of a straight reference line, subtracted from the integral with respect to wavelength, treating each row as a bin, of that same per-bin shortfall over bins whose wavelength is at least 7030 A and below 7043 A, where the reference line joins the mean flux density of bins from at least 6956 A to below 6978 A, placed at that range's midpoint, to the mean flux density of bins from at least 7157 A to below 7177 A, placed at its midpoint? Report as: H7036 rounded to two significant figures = -3.3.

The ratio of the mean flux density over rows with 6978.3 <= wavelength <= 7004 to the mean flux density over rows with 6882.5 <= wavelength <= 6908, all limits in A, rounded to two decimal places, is 0.95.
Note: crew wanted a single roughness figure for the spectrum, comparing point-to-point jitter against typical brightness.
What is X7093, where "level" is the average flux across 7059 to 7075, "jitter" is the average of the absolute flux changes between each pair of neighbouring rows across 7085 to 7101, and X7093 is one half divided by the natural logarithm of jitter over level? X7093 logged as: -0.13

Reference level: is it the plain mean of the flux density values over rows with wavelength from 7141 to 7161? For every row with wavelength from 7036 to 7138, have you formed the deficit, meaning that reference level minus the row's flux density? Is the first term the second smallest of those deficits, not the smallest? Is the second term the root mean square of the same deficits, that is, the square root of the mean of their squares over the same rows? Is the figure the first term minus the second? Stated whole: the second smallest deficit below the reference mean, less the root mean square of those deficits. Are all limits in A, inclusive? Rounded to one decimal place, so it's -1.0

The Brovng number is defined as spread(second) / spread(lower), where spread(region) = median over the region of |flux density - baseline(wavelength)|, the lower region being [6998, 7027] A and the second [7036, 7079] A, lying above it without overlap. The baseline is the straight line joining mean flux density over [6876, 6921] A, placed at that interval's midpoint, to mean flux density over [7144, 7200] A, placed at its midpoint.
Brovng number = 0.92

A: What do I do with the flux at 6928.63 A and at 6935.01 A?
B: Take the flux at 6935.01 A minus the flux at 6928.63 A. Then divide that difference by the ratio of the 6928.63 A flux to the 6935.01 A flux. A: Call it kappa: 0.03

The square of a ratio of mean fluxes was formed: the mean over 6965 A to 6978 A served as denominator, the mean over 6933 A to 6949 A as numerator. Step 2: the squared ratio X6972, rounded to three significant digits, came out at 1.03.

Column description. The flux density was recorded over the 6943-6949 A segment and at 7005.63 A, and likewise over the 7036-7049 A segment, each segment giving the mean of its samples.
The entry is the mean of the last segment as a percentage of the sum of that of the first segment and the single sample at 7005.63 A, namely 54.1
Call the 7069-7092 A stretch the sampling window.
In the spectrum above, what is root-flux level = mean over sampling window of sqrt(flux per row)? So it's 1.82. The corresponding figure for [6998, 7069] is 1.90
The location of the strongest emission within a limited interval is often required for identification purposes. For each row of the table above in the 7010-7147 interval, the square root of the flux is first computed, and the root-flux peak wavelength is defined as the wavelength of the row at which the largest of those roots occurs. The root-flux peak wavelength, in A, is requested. 7041.21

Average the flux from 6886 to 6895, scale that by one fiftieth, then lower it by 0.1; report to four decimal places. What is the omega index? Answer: -0.0255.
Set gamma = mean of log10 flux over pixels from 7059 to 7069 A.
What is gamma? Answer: 0.53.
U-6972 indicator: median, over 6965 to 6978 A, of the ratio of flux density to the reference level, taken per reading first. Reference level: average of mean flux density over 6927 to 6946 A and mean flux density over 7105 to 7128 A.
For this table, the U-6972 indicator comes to 1.02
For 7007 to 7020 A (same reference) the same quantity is 1.04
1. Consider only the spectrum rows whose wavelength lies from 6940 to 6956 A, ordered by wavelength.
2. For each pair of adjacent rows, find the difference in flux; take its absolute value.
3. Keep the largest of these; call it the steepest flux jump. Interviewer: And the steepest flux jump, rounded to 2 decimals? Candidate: 0.29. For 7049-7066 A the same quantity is 0.12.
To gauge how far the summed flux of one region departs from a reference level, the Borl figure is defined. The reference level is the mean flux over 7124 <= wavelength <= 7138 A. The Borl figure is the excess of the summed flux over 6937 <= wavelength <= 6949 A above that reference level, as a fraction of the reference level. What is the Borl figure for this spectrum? 3.6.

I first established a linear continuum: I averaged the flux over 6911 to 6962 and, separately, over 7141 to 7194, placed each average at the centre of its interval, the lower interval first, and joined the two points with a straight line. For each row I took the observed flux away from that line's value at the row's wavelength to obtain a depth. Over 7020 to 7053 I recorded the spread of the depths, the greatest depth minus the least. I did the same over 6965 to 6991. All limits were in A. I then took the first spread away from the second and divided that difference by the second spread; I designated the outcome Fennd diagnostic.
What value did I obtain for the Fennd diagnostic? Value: -1.5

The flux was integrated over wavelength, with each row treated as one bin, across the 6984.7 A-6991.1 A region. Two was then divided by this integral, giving 0.085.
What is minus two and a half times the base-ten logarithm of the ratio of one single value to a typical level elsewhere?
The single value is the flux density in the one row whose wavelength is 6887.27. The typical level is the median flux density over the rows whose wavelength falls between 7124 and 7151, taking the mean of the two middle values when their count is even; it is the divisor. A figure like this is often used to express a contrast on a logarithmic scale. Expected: -0.10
